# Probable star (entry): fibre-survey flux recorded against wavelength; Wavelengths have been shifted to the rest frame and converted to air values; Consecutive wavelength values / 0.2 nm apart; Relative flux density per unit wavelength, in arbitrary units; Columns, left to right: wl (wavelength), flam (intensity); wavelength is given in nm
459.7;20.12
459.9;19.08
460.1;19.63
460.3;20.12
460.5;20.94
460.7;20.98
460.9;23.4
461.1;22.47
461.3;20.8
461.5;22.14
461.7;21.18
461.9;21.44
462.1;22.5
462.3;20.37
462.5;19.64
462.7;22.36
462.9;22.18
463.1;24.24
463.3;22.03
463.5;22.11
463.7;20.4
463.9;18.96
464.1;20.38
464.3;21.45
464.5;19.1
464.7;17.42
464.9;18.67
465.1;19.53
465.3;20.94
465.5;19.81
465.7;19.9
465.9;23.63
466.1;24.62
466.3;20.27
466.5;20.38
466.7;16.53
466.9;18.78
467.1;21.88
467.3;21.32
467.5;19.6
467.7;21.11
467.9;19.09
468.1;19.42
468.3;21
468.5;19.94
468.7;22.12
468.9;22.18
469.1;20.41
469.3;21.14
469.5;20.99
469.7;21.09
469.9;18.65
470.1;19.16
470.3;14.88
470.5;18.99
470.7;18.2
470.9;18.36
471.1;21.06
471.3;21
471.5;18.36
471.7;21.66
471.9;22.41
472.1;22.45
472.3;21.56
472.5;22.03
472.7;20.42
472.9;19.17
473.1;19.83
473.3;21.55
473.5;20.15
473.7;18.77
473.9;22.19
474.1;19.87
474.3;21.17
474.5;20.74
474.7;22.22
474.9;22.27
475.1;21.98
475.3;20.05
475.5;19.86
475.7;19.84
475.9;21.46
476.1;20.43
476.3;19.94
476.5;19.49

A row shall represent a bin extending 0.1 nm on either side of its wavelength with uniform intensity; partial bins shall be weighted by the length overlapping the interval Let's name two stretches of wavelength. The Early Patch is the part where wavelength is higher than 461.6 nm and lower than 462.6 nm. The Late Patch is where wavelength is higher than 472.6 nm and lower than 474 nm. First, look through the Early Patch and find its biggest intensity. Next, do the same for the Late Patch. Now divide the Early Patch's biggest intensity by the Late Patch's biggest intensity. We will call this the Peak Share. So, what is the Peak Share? 1.01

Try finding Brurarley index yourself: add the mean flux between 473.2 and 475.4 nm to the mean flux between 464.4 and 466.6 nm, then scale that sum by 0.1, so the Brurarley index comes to 4.14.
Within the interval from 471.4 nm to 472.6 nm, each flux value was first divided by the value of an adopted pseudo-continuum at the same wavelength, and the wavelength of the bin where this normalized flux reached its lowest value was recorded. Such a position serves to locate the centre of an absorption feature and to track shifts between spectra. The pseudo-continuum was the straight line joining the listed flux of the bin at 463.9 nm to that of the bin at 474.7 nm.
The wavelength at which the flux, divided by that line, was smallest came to 471.5 nm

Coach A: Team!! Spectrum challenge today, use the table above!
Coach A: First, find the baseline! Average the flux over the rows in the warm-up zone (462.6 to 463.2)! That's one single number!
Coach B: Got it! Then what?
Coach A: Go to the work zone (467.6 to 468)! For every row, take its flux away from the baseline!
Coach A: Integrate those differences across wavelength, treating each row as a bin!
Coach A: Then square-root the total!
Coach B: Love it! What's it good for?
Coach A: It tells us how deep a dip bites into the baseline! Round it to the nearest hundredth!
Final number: 1.06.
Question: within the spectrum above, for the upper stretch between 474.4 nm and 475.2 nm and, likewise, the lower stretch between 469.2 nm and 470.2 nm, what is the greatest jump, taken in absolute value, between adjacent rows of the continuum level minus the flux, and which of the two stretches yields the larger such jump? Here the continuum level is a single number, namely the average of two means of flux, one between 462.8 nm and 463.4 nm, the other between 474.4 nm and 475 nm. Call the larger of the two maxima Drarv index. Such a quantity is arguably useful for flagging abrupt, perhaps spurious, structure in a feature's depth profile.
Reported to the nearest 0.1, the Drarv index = 2.4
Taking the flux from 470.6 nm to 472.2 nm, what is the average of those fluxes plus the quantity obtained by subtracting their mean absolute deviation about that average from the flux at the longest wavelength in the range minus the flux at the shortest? 23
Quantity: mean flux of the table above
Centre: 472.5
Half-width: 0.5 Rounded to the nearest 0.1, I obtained 21.1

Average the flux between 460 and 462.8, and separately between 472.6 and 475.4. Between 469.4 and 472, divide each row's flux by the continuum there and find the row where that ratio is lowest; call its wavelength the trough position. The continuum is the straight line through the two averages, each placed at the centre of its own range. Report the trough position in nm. 470.3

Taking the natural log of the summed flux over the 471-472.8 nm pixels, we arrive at 5.25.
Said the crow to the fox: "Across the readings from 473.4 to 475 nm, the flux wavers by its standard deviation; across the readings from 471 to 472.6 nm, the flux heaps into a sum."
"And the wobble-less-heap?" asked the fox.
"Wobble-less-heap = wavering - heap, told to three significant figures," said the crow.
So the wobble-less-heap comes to -169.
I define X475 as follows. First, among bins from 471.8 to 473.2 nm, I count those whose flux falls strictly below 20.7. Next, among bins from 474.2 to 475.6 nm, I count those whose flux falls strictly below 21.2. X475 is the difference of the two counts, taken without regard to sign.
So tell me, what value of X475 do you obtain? 1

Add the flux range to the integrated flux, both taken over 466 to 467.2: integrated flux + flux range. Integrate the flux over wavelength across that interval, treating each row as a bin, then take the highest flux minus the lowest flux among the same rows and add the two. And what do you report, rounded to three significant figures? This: 32.6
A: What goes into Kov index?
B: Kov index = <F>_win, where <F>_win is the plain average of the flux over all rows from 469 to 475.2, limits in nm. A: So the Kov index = 20.4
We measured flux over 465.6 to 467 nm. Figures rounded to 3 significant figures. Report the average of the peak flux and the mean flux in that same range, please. 22.6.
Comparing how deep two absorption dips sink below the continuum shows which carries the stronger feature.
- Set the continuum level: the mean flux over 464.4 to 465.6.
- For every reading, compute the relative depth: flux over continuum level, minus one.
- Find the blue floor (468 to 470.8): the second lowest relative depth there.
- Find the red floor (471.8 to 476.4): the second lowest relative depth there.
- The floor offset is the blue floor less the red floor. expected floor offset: -0.0504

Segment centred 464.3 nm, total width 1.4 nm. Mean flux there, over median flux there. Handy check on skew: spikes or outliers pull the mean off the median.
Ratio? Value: 1.02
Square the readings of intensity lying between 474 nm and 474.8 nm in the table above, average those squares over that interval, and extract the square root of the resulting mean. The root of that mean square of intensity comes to 21.0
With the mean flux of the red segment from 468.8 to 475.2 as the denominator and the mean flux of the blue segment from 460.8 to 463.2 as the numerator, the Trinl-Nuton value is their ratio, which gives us 1.07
